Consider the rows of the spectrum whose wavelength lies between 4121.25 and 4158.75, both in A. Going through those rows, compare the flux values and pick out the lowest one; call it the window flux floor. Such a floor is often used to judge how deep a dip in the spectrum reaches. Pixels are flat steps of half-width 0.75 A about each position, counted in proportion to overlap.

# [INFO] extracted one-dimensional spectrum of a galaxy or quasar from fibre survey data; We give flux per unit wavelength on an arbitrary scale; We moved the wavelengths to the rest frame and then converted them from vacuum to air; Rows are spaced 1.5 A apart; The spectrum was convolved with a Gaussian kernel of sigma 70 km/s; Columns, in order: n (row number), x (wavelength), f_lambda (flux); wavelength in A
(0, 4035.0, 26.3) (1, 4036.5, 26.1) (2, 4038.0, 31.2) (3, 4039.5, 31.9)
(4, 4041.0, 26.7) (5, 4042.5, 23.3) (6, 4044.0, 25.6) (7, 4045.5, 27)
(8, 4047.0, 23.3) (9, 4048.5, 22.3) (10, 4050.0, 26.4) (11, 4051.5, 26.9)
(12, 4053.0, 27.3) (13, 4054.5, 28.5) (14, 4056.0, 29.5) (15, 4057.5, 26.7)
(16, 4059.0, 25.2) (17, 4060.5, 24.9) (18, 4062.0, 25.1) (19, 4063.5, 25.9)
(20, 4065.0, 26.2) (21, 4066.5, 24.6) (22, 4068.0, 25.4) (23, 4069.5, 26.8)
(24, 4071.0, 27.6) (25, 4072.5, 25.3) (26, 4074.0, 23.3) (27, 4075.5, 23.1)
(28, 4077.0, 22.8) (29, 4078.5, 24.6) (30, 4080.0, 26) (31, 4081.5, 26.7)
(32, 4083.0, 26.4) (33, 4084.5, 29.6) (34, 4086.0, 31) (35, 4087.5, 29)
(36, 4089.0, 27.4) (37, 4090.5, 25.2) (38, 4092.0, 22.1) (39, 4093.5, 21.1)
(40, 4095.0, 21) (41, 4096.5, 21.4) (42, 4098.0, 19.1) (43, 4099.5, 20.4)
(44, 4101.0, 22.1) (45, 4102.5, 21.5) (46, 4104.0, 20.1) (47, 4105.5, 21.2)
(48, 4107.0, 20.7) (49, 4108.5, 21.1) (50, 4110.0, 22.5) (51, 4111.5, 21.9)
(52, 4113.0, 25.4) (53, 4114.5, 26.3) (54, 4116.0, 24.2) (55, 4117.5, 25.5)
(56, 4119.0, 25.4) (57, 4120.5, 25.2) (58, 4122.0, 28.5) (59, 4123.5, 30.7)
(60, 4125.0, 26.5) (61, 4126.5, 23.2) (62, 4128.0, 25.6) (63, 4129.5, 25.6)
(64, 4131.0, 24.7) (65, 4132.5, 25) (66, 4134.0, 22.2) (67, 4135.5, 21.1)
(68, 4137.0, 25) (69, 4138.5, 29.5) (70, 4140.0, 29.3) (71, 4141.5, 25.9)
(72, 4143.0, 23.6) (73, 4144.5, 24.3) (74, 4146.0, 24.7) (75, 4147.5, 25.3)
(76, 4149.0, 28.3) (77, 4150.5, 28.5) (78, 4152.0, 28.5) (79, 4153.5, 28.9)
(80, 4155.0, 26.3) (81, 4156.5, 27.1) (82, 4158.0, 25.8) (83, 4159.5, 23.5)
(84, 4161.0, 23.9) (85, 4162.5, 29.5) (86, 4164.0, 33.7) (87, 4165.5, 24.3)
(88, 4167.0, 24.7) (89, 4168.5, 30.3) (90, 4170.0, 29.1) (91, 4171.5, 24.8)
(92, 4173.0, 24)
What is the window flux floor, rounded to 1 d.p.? 21.1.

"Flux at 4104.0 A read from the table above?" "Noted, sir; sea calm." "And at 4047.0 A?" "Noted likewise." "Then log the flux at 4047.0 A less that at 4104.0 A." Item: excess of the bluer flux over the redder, 3.2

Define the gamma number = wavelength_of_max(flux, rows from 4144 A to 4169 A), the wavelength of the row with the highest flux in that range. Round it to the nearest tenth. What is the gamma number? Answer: 4164.0 A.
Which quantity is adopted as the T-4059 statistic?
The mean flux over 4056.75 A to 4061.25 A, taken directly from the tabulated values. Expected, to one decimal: 25.6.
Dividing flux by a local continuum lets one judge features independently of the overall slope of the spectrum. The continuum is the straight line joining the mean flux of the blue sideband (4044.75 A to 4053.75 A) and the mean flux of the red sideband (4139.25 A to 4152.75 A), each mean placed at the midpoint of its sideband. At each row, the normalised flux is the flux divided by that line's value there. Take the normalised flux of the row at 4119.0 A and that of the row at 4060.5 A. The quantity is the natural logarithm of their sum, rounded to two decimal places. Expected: 0.66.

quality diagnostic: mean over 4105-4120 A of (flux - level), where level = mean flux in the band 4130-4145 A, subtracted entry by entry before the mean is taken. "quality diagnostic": -1.6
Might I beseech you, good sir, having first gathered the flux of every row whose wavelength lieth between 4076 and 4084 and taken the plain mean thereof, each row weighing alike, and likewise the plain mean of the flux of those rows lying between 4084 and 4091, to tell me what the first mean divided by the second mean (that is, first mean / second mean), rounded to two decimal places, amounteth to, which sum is 0.89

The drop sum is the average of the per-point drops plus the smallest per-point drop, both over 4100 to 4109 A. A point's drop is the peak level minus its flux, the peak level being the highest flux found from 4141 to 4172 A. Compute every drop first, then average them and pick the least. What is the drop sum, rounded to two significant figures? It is 24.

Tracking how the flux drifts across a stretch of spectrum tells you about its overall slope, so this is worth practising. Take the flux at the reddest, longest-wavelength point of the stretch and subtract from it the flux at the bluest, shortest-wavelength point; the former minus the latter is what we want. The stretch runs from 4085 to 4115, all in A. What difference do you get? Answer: -4.7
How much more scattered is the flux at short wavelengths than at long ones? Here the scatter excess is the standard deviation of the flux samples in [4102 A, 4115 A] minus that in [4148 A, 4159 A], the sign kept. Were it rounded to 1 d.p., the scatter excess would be 0.9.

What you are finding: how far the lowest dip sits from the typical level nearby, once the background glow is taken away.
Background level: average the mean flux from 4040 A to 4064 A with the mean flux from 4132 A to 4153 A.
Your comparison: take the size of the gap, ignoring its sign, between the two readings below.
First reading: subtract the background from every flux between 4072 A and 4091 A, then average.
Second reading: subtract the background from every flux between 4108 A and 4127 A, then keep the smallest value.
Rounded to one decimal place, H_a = 5.1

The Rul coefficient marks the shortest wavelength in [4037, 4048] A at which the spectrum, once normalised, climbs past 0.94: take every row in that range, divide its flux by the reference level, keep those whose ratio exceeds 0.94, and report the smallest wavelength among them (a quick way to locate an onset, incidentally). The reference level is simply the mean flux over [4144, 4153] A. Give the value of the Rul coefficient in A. 4038.0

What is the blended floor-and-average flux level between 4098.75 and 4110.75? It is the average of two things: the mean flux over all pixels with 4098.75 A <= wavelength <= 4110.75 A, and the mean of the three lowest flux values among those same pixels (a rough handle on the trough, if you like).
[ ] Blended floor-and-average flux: 20.8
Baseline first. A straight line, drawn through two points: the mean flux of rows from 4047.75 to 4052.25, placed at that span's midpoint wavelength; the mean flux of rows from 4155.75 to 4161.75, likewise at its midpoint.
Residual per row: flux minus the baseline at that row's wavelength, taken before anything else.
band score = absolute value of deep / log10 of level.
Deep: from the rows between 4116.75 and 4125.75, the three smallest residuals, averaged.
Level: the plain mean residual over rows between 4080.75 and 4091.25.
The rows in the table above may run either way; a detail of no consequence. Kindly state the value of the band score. 1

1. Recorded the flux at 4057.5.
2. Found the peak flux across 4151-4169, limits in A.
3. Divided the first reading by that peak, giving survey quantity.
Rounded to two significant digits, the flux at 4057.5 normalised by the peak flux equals 0.79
